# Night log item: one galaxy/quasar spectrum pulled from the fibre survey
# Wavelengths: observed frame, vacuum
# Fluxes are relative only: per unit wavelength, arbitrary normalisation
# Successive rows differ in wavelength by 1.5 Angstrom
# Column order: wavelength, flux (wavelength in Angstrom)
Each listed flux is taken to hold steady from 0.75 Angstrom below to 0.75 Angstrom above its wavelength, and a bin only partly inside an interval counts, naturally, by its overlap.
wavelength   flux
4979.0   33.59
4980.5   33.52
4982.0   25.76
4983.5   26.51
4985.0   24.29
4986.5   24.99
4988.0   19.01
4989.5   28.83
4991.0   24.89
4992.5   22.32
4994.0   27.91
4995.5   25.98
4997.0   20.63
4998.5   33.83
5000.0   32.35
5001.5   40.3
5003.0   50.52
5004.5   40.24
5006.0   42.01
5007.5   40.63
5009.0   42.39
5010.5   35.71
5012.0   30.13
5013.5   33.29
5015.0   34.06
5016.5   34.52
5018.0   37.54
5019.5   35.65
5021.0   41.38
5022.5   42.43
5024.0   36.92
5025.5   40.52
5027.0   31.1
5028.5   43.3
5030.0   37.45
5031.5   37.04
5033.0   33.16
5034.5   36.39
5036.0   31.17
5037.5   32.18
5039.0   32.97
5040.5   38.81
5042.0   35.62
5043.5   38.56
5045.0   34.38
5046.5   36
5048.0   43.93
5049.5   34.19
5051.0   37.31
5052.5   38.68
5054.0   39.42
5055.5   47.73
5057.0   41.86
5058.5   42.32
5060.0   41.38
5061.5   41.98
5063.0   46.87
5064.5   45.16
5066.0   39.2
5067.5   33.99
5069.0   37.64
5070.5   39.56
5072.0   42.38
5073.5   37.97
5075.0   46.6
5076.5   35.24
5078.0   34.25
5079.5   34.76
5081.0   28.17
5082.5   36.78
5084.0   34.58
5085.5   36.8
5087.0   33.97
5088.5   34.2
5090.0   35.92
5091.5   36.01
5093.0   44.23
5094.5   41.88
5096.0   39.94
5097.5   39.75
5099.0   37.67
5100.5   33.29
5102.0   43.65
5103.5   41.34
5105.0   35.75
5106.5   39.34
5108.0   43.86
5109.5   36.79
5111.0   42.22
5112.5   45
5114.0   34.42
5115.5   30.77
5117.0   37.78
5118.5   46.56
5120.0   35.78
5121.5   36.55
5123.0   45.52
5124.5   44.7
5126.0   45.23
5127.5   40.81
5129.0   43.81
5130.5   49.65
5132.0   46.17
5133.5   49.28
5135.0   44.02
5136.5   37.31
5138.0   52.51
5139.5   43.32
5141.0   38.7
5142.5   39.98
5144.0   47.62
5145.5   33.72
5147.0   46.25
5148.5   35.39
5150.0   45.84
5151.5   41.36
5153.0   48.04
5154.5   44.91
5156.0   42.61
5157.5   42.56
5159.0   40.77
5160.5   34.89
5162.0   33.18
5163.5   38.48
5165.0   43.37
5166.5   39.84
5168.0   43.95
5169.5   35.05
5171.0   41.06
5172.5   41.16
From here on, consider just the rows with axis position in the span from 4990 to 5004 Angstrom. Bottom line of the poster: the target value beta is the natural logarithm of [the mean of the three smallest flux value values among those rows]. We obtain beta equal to 3.12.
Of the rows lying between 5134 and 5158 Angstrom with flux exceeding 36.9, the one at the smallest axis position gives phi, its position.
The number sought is 5135.0 Angstrom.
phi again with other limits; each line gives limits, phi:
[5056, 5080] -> 5057.0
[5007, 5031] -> 5007.5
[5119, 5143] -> 5123.0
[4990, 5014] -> 5001.5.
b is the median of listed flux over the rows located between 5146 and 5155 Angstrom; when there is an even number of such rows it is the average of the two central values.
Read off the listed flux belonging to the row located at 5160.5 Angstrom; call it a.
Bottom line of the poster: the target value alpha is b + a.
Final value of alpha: 80.3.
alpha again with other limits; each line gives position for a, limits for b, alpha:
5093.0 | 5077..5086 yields 78.9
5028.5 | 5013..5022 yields 78.4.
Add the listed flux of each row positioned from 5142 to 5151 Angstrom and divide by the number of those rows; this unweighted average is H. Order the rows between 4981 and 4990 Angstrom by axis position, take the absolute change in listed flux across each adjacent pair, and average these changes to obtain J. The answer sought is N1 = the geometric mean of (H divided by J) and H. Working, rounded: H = 41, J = 4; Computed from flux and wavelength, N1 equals 21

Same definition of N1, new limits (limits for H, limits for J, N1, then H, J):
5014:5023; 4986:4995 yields 16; 38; 6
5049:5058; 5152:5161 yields 25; 40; 3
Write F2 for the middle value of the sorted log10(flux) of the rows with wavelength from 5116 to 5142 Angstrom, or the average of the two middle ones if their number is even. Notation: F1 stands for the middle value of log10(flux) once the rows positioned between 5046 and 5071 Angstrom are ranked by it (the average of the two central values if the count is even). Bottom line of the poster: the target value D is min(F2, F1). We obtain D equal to 1.597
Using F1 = 1.60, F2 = 1.64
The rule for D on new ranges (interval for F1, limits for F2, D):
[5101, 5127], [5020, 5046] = 1.567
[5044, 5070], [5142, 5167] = 1.596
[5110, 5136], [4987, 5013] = 1.510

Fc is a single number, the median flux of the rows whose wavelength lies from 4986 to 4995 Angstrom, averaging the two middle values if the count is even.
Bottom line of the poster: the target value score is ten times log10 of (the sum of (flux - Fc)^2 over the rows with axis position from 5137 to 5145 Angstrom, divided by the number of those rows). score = 26.1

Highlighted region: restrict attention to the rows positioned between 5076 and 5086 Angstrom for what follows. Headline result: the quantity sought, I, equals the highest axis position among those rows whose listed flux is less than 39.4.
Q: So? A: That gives 5085.5 Angstrom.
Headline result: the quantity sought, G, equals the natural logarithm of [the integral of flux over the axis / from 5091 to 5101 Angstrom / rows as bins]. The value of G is 5.97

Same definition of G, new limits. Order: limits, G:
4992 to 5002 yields 5.67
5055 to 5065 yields 6.08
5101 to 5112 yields 6.10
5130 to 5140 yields 6.13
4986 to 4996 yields 5.51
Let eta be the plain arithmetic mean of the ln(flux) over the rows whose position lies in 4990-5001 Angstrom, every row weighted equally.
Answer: 3.28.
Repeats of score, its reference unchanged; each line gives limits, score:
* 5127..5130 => 24.8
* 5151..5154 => 26.0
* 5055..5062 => 25.2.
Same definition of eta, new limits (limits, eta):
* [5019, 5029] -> 3.65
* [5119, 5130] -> 3.73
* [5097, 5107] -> 3.65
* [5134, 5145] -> 3.76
